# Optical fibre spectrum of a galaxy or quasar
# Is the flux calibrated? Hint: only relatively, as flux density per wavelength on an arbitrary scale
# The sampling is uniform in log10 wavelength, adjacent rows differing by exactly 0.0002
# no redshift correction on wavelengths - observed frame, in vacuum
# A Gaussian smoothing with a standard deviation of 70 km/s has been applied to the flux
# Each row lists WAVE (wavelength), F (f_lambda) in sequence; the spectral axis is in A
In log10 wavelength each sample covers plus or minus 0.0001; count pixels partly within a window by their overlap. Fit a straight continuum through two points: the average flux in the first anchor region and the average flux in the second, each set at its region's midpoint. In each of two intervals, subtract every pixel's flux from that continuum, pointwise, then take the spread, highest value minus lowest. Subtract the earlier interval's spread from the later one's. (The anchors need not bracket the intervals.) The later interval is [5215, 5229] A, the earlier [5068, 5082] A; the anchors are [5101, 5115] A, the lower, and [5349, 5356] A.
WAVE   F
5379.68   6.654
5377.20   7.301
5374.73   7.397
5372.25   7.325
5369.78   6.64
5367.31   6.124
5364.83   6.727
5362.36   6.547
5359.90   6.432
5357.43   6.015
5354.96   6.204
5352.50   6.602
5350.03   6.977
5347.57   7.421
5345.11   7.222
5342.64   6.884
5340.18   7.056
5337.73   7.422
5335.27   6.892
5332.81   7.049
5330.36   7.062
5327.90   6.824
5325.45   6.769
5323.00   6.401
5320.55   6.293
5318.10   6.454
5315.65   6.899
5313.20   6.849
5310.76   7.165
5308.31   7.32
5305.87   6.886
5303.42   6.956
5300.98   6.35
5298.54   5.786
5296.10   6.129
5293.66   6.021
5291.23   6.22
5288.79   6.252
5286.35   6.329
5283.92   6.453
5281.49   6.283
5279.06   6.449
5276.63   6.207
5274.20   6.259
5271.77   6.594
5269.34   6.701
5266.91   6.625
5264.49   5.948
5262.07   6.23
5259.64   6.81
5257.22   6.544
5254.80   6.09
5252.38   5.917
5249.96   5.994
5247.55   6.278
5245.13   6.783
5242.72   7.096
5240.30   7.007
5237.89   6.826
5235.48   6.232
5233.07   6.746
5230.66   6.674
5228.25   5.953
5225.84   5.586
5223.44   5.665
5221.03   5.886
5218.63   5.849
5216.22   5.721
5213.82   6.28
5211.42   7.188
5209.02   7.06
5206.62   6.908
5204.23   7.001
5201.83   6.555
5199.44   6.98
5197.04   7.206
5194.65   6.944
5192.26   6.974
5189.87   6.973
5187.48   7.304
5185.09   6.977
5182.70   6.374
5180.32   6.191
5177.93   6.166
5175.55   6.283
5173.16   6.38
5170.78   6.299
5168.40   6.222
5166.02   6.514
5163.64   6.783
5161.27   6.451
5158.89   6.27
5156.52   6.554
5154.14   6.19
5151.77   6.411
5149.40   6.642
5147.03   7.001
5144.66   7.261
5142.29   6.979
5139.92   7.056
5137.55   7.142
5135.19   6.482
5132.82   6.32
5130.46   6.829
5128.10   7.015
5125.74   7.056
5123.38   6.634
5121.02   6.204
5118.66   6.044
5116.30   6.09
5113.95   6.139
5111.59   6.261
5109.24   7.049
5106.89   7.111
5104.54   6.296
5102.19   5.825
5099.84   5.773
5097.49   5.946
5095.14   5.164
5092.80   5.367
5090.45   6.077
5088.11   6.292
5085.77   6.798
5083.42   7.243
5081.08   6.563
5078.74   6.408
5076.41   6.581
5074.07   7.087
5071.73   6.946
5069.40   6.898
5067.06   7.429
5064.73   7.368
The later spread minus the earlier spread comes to -0.3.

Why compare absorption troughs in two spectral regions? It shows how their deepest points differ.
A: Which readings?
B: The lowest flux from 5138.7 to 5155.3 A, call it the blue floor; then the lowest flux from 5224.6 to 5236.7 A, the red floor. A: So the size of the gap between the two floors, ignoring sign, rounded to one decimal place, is 0.6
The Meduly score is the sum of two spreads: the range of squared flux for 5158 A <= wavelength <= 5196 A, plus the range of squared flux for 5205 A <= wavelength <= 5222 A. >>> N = 34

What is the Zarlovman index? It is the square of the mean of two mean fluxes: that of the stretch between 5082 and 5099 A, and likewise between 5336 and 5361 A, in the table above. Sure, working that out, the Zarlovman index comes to 41.9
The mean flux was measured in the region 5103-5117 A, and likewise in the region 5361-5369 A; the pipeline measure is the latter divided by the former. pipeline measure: 1.00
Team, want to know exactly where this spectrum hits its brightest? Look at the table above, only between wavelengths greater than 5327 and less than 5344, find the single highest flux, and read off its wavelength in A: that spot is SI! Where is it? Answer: 5337.73 A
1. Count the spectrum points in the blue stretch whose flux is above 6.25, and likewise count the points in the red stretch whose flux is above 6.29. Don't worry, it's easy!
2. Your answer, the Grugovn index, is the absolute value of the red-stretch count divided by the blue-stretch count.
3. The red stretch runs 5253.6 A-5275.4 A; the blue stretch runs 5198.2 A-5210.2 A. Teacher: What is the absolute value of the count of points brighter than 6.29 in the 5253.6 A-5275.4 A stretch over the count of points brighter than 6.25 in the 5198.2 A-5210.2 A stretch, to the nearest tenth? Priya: 1.0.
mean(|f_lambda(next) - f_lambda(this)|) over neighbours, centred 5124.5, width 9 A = 0.30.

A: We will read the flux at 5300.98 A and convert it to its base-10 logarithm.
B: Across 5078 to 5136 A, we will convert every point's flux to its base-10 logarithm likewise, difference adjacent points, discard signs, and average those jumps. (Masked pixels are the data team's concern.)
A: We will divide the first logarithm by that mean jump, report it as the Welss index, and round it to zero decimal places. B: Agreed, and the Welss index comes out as 34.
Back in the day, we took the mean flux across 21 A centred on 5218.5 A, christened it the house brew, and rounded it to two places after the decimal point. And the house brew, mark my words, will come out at 6.13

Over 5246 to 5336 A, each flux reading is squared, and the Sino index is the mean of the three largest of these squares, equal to 51.6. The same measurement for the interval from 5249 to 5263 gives 42.7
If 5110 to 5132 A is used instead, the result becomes 48.5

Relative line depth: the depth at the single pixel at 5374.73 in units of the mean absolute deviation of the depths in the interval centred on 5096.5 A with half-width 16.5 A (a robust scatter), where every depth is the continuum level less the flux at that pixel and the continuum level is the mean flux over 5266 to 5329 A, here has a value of -1.8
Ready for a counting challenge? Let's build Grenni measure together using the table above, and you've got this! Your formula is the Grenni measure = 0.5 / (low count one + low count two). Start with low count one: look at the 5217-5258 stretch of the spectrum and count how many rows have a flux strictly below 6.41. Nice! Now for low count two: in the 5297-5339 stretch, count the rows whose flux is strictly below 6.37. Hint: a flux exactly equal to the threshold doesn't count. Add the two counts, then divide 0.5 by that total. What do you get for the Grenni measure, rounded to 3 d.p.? 0.038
